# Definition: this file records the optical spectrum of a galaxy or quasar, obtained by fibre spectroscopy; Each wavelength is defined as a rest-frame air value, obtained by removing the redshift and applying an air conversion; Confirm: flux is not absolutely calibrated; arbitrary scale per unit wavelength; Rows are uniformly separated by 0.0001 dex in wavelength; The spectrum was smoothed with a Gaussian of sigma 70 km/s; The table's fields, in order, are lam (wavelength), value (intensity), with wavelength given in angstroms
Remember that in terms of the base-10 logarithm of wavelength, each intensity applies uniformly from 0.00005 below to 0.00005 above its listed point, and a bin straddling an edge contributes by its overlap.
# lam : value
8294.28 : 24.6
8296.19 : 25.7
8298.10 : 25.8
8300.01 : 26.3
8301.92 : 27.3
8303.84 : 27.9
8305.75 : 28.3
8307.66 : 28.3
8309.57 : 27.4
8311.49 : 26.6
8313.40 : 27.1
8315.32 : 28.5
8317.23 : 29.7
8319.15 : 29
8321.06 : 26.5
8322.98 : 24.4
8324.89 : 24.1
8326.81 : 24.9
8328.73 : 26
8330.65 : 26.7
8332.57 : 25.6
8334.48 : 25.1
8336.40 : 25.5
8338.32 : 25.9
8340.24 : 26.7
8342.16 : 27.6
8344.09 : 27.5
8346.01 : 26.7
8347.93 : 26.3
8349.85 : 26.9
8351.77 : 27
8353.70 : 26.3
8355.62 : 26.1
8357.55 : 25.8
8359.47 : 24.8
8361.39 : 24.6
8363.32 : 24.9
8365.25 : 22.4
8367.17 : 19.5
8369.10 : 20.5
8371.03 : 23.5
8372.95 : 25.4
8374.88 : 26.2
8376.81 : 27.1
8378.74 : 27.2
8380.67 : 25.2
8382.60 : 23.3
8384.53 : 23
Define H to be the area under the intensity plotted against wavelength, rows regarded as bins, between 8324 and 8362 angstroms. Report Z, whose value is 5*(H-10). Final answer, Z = 4894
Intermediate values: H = 989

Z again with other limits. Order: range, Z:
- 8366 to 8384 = 2125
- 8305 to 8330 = 3321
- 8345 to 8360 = 1922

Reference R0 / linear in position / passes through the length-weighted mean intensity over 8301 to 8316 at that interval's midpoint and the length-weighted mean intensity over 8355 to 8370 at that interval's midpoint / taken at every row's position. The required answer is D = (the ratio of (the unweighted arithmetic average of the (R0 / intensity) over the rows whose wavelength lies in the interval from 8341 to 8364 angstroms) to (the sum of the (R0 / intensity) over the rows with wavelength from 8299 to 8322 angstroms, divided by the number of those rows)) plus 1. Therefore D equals 1.934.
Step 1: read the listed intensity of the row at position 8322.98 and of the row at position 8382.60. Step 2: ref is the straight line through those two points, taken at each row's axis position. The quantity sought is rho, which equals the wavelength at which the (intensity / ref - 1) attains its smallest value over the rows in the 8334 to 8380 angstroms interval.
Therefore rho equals 8367.17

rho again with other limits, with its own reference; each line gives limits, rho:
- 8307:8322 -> 8311.49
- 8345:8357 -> 8355.62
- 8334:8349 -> 8334.48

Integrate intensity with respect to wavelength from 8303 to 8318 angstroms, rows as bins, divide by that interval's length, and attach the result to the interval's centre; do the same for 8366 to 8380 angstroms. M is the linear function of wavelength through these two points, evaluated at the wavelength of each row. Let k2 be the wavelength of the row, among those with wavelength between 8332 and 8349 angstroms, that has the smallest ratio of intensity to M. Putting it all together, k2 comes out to 8334.48 angstroms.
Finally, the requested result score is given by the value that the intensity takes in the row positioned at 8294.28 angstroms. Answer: 24.6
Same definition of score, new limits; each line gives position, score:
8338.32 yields 25.9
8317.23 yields 29.7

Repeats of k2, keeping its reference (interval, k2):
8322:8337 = 8324.89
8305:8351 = 8324.89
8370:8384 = 8371.03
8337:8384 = 8367.17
